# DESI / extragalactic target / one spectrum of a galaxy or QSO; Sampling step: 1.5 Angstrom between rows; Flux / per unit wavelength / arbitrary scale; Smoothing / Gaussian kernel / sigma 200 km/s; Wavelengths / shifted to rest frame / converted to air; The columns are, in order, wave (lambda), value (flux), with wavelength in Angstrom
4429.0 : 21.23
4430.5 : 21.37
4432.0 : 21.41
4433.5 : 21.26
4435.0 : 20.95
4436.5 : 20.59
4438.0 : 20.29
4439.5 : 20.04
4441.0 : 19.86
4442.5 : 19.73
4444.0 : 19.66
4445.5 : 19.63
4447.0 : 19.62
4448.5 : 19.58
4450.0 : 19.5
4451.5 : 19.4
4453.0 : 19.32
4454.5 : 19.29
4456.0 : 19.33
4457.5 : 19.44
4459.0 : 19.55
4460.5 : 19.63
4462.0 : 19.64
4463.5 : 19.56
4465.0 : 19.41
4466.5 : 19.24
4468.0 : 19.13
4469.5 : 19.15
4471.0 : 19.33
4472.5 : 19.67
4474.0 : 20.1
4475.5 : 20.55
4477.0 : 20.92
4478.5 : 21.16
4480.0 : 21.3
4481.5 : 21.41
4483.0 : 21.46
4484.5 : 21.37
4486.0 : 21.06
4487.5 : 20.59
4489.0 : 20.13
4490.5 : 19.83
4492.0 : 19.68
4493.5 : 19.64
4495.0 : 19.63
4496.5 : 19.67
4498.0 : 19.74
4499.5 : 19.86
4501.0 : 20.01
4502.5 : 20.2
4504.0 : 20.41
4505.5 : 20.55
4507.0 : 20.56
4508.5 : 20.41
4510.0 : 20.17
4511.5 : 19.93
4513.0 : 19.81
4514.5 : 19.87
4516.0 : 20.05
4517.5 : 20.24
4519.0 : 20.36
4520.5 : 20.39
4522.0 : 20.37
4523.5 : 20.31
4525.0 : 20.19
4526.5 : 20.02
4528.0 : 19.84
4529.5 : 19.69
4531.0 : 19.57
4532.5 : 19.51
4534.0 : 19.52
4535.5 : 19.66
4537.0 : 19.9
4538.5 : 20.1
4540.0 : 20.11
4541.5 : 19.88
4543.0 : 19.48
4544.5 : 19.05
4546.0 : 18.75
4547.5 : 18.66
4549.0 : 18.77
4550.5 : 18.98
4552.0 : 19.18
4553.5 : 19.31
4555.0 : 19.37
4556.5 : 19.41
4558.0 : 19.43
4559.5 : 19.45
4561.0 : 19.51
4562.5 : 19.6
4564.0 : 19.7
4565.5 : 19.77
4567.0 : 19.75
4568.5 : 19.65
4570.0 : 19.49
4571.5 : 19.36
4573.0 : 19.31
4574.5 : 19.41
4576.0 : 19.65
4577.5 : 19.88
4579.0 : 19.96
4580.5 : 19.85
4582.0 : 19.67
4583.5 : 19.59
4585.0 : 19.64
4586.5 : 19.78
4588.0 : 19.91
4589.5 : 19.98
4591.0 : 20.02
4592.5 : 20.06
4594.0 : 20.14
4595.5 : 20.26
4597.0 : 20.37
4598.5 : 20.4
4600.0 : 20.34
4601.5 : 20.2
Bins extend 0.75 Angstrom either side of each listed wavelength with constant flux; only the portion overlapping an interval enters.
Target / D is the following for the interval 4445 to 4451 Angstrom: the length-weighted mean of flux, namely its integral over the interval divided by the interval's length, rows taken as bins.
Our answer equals 19.6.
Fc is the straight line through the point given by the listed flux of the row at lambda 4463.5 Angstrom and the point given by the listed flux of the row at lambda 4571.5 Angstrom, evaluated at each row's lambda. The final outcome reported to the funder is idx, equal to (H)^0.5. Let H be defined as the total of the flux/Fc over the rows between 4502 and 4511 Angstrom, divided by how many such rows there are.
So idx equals 1.02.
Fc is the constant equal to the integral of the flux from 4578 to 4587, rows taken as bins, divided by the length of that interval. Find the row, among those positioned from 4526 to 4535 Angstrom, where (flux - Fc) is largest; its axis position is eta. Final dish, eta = 4526.5 Angstrom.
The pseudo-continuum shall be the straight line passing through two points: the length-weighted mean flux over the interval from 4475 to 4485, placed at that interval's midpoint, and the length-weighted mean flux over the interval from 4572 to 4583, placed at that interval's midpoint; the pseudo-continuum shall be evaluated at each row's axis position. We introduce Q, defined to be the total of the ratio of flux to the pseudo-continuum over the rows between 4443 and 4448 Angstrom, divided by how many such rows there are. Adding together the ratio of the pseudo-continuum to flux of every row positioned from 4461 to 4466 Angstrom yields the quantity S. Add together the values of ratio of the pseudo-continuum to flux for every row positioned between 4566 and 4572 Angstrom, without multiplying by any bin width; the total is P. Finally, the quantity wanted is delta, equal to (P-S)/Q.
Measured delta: 0.8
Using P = 4.0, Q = 0.90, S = 3.3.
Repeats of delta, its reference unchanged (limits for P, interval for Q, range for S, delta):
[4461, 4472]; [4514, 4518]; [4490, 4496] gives 3.6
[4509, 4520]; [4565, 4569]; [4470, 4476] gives 2.9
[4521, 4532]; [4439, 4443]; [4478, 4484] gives 3.5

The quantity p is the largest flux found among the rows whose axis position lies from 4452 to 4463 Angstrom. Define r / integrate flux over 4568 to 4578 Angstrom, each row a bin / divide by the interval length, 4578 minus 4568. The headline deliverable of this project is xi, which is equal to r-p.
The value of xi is -0.1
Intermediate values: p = 19.64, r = 19.52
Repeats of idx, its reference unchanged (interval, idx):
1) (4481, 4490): 1.04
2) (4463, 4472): 0.99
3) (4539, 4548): 1.00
